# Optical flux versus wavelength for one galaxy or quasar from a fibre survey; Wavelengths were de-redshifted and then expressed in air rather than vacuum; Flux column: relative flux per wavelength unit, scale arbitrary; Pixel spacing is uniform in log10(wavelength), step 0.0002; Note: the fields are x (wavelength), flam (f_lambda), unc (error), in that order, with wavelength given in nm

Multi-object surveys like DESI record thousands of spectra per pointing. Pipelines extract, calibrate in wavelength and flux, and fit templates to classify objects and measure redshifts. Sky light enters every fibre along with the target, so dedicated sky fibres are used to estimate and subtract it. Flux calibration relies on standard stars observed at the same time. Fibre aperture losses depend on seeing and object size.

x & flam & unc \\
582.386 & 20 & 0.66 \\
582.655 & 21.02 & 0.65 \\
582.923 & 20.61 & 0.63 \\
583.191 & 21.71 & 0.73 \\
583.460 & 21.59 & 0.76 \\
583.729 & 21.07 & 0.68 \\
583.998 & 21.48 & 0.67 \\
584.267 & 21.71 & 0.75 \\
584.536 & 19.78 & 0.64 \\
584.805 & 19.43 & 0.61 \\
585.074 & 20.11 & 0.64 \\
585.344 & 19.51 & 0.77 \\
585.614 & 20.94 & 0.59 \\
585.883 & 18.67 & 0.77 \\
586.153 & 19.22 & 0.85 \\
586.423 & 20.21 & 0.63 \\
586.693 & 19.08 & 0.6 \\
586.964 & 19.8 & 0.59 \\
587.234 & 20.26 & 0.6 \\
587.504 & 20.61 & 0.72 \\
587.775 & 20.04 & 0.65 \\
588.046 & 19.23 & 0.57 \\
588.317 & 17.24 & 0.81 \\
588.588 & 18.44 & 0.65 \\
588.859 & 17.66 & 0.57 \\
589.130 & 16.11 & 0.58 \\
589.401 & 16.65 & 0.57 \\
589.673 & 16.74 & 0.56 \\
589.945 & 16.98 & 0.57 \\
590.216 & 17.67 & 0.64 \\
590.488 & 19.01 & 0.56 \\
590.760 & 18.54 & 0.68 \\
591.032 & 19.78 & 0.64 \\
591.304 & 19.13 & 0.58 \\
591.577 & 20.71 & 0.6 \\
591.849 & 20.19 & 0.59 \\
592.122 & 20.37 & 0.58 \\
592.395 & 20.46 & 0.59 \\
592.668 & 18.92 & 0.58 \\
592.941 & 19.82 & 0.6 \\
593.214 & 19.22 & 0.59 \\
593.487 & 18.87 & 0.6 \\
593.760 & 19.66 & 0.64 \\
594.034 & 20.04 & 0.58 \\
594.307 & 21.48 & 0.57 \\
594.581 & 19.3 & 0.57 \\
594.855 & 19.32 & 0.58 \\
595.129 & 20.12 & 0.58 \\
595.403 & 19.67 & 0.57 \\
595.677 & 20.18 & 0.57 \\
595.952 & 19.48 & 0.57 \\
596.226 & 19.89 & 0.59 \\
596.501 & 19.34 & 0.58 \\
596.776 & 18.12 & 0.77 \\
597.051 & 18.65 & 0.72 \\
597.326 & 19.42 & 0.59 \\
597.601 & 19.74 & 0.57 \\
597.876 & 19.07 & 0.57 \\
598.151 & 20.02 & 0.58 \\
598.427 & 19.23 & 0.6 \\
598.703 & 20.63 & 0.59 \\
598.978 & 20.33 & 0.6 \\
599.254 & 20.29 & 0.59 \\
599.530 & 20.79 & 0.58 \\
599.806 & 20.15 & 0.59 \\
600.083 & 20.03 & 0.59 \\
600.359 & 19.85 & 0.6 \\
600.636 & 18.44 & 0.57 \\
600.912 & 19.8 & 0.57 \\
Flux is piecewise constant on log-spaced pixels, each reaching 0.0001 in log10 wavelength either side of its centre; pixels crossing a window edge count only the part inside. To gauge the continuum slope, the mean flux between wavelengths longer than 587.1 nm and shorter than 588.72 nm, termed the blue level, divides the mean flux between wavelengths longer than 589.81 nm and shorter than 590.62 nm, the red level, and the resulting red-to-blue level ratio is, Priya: 0.93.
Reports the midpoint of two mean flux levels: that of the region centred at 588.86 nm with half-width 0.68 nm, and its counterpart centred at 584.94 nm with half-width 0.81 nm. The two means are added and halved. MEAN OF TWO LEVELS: 18.7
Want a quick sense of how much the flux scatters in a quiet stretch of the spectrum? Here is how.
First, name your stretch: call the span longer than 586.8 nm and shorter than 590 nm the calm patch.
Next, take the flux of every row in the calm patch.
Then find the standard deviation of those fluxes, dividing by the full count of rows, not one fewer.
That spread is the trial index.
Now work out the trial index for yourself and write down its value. 1.5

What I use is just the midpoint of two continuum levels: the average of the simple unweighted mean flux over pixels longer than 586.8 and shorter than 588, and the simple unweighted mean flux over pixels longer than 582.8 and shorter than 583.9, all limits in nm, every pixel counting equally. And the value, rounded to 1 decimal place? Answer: 20.7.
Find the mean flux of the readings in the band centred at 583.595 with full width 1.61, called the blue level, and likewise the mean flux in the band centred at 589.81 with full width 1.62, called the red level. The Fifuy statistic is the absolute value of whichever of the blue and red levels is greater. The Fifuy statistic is 21.4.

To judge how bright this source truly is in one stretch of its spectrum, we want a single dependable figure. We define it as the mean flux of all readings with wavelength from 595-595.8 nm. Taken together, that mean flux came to 19.99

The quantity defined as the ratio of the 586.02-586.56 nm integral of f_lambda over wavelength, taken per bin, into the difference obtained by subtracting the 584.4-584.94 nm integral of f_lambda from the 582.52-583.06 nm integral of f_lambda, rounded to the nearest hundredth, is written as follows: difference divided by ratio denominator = 0.06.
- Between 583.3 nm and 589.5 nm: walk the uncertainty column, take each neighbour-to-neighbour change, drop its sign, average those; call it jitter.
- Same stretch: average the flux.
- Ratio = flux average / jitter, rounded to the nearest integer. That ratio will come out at 220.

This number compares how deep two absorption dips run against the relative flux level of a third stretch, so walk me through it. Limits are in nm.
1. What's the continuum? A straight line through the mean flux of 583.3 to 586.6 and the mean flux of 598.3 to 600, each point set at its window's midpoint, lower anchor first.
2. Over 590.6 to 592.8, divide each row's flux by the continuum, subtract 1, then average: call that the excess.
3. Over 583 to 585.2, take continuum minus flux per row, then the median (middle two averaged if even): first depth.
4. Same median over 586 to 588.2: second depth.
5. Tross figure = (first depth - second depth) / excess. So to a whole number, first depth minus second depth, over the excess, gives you 53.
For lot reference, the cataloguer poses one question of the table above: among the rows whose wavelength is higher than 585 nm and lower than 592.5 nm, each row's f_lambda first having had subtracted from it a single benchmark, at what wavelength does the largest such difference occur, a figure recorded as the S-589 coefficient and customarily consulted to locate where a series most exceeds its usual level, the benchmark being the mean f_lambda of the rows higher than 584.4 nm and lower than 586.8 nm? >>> 585.614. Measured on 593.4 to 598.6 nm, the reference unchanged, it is 594.307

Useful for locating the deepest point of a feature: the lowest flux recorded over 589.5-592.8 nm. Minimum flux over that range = 16.74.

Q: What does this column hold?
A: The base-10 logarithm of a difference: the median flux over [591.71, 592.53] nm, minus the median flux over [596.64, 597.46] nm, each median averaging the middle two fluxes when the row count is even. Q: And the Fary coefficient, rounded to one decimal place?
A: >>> 0.2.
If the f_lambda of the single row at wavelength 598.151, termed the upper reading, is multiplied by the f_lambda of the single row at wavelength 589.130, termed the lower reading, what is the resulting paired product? 323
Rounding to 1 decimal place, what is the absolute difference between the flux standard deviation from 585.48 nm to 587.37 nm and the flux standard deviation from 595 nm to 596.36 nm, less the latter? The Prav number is 0.2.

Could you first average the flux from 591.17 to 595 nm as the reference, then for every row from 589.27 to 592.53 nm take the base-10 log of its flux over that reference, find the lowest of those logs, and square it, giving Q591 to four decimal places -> 0.0057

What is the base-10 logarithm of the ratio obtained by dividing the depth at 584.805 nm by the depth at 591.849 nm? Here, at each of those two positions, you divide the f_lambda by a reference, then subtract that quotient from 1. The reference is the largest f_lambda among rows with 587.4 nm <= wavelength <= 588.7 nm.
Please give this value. 0.4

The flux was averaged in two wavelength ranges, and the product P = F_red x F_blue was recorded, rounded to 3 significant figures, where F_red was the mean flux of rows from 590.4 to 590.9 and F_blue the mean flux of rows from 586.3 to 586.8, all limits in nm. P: 369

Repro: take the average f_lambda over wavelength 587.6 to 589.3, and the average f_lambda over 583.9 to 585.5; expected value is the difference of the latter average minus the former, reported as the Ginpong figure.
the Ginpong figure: 2.2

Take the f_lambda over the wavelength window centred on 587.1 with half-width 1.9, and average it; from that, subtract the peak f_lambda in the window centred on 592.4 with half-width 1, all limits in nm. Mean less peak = -1.4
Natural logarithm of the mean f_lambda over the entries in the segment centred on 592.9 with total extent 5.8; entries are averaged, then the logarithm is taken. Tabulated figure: 2.98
